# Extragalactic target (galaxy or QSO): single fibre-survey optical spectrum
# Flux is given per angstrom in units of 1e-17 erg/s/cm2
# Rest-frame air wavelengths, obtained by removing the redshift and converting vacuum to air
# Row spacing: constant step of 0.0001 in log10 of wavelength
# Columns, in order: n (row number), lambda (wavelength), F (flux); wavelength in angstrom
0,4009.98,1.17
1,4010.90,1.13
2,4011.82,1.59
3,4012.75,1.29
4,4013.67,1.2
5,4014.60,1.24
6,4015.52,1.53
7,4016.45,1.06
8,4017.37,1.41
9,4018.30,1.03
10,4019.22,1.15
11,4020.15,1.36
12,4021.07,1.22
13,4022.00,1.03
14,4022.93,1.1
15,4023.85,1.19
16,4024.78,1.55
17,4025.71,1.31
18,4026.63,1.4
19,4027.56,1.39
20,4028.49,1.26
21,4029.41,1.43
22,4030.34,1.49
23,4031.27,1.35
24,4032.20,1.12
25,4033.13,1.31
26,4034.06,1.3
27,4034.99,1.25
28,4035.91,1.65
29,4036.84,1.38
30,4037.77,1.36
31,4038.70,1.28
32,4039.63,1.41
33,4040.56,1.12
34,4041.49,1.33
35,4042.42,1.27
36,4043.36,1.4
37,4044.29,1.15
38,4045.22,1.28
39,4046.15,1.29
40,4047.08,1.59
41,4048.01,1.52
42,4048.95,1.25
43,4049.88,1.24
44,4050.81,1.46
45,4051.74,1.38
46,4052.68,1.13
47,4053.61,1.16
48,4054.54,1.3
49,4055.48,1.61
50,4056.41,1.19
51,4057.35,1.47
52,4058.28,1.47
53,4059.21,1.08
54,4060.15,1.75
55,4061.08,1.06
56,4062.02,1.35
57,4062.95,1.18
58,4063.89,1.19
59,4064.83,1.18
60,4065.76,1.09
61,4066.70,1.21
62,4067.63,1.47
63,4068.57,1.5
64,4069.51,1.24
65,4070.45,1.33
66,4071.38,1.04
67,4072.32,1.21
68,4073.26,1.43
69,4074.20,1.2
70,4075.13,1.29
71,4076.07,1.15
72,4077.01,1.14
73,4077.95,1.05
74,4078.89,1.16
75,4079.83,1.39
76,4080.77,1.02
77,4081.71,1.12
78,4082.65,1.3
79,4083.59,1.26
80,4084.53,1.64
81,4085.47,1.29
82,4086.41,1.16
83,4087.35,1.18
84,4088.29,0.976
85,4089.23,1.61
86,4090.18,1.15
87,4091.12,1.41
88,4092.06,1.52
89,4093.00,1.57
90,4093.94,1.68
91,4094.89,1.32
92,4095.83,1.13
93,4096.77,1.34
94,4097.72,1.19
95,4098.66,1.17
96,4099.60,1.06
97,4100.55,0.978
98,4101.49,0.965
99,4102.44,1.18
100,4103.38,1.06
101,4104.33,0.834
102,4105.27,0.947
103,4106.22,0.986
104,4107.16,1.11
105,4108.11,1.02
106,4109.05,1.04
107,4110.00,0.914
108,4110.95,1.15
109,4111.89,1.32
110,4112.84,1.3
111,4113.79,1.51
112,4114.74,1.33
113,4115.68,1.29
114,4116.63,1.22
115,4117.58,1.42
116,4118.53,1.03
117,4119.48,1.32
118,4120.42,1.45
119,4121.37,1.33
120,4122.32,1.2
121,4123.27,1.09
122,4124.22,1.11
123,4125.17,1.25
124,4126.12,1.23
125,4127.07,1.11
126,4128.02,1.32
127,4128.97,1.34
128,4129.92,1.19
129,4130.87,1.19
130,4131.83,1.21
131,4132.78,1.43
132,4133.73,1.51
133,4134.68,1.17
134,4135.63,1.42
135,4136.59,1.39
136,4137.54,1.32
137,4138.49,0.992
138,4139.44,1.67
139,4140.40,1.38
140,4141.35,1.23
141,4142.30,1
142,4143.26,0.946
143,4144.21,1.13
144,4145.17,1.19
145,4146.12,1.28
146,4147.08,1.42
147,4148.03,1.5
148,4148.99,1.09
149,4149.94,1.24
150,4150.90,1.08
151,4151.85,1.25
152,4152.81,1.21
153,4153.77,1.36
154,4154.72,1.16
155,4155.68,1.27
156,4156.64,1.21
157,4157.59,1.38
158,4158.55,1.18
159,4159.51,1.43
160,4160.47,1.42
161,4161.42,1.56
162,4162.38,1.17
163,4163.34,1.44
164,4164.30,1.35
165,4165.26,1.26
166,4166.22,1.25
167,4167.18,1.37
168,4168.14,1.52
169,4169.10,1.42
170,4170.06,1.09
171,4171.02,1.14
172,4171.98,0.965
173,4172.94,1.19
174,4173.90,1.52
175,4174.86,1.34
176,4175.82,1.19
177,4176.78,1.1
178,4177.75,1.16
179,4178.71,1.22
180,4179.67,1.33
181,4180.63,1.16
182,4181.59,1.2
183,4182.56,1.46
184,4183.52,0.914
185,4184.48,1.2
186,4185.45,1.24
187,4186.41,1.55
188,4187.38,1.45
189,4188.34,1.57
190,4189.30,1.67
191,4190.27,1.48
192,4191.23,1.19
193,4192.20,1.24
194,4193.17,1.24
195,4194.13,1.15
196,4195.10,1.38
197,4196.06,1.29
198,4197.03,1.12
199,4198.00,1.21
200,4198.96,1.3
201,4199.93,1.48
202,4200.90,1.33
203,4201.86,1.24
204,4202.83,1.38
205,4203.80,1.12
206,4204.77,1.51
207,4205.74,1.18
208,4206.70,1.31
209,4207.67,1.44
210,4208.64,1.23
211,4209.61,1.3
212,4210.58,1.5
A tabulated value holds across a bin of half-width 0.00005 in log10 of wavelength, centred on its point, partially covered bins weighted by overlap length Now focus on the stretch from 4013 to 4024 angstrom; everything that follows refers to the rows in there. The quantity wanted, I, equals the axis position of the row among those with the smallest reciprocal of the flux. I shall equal 4015.52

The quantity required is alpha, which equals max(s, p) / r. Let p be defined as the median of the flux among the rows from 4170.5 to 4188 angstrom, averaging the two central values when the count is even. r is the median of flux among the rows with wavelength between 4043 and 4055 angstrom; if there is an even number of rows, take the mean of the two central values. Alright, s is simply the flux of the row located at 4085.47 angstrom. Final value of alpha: 1.00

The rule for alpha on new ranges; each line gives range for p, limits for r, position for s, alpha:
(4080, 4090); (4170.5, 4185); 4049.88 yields 1.04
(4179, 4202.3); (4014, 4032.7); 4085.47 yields 1.00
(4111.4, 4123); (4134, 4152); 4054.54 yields 1.06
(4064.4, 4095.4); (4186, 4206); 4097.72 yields 0.95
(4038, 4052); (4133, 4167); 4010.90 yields 1.02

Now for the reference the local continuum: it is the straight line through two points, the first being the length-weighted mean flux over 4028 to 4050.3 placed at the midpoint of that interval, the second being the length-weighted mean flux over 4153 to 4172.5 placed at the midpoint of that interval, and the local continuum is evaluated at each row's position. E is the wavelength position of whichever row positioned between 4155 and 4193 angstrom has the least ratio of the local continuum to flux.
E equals 4189.30 angstrom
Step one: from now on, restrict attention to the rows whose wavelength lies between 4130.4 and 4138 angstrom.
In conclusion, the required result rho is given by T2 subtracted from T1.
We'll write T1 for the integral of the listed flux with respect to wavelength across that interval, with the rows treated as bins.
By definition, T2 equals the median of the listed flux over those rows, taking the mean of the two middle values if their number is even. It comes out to 9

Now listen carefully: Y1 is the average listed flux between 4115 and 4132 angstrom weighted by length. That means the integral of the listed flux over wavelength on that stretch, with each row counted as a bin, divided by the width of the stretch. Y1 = 1.24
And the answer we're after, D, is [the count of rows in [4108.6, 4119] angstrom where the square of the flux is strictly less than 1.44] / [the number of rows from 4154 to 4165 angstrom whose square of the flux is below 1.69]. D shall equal 0.8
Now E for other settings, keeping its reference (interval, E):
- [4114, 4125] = 4120.42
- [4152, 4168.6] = 4161.42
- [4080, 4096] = 4093.94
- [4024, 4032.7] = 4024.78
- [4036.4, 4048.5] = 4047.08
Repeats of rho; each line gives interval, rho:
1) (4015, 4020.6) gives 6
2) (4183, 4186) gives 2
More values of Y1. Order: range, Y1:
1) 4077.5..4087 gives 1.24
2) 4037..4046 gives 1.29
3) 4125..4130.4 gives 1.24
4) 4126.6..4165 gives 1.28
